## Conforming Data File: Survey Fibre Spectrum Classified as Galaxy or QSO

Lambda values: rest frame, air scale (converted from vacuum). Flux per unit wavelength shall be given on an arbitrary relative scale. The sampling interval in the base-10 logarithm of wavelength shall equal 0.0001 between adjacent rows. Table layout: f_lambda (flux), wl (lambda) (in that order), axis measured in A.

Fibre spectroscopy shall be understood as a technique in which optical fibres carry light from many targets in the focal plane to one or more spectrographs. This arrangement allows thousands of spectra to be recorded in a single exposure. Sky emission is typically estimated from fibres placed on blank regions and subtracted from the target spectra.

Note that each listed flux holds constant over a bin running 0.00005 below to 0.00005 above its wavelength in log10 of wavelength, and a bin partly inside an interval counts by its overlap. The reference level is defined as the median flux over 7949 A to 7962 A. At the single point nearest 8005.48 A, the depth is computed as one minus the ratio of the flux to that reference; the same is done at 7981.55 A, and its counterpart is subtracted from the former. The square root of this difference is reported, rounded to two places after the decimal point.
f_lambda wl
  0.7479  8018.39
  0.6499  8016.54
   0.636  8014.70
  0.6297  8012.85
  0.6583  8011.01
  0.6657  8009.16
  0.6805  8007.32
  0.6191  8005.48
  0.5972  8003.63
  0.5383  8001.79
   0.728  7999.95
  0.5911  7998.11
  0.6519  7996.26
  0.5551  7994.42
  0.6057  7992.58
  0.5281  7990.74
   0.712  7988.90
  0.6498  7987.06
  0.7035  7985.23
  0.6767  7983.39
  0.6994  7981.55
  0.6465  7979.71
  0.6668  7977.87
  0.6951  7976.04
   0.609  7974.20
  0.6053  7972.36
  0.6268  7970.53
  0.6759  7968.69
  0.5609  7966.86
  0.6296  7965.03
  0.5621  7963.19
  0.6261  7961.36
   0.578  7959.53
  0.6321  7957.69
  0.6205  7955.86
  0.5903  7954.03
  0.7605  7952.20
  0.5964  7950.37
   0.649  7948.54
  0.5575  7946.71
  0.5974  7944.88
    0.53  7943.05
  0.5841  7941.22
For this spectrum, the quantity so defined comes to 0.36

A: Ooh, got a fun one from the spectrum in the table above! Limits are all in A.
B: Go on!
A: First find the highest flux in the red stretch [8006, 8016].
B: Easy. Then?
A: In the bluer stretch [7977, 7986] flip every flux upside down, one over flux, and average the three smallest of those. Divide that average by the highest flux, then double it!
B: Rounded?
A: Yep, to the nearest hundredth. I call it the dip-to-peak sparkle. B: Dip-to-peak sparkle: 4.24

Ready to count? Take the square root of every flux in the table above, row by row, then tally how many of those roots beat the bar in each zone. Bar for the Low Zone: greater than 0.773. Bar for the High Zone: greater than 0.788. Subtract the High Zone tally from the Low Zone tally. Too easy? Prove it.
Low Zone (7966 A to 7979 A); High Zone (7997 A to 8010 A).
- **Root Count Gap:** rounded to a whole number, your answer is 3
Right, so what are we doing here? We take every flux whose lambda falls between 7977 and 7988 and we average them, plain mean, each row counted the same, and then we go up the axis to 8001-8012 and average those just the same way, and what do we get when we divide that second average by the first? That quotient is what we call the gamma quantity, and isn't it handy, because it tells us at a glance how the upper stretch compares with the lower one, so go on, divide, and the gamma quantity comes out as 0.93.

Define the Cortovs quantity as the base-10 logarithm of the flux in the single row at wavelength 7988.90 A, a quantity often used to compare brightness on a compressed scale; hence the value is -0.15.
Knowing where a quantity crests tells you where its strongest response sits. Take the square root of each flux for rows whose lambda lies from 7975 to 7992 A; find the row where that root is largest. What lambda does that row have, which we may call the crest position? 7988.90 A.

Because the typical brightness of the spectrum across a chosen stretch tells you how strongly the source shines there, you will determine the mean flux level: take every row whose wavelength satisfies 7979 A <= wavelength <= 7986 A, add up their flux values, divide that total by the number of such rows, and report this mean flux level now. 0.682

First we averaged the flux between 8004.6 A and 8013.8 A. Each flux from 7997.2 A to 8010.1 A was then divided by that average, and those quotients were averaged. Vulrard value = 0.97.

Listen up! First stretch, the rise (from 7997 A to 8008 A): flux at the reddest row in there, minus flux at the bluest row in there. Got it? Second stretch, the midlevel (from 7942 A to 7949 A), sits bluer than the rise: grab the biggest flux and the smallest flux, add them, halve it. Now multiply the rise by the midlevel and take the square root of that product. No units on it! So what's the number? 0.23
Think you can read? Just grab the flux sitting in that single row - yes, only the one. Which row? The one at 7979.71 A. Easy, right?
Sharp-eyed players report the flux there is 0.6465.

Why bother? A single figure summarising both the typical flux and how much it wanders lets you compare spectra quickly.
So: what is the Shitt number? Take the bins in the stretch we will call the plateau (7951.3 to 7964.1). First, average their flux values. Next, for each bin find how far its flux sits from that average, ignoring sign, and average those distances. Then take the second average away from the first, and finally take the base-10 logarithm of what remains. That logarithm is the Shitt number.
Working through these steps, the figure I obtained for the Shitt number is -0.23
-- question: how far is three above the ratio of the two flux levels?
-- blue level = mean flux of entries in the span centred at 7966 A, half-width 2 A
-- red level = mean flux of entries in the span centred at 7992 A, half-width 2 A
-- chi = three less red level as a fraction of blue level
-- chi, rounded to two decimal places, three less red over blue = 2.05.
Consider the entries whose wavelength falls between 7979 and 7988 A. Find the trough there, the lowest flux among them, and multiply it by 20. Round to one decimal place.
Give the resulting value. 12.9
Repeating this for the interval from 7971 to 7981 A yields 12.1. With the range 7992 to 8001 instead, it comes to 11.1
